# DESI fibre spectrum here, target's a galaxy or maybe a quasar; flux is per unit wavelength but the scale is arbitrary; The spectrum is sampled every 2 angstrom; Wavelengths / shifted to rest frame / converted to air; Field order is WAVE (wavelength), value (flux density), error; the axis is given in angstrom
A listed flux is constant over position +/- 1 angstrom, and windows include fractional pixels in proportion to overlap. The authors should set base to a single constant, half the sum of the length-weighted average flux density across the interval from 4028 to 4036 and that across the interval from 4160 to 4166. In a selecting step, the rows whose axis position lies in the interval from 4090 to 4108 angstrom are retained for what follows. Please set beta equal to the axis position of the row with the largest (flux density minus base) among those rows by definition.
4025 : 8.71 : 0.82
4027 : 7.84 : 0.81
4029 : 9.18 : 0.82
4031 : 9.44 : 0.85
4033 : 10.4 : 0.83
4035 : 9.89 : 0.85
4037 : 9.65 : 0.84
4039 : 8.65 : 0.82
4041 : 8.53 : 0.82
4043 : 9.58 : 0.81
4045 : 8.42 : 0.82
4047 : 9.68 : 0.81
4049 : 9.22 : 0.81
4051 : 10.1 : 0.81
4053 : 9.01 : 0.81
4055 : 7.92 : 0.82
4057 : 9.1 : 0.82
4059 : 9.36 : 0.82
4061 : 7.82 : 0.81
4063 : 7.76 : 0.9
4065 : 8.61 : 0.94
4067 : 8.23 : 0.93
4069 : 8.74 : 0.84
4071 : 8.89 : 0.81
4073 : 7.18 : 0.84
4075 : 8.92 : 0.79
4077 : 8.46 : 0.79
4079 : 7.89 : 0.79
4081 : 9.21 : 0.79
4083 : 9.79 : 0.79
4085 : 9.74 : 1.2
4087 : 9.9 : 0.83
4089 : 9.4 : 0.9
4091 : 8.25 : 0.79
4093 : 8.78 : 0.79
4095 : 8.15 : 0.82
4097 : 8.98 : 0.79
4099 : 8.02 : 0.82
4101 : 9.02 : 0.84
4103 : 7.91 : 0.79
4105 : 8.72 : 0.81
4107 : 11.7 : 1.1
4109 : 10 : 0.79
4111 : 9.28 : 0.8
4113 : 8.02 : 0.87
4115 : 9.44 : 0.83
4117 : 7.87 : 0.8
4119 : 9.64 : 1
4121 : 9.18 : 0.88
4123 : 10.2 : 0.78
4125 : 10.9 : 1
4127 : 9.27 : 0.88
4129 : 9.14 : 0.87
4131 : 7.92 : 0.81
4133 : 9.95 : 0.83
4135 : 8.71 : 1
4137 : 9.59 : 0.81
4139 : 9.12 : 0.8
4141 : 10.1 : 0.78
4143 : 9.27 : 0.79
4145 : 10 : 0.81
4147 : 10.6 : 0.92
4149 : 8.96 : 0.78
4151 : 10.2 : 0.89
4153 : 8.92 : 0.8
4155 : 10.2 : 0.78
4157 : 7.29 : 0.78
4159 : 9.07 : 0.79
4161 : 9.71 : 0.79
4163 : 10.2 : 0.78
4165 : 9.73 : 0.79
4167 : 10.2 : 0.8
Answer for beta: 4107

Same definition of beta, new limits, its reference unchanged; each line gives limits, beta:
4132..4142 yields 4141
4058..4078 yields 4059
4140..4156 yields 4147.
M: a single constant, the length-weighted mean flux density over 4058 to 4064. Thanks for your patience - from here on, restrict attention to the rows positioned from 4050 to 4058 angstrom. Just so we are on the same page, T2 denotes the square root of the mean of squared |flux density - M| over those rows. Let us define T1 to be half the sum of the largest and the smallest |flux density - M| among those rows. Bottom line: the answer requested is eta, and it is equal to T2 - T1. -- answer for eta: -0.04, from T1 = 1.1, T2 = 1.05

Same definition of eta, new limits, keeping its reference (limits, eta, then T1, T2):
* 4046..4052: 0.05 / 1.3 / 1.40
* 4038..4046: -0.02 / 0.7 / 0.67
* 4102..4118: -0.38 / 1.8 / 1.46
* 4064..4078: -0.04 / 0.6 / 0.57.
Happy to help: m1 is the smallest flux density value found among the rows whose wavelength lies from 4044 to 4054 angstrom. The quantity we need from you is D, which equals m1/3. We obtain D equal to 2.8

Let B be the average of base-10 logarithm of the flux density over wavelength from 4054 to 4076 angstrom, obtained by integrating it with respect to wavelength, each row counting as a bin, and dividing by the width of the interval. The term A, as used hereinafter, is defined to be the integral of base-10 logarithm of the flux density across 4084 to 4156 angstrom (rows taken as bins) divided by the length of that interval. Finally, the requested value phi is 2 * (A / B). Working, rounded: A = 0.967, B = 0.924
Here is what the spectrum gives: 2.09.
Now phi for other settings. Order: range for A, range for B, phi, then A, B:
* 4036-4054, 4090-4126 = 2.01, 0.963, 0.957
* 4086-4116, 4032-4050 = 1.97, 0.954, 0.969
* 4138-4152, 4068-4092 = 2.09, 0.988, 0.946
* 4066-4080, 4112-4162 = 1.90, 0.920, 0.968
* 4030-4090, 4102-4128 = 1.96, 0.952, 0.970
